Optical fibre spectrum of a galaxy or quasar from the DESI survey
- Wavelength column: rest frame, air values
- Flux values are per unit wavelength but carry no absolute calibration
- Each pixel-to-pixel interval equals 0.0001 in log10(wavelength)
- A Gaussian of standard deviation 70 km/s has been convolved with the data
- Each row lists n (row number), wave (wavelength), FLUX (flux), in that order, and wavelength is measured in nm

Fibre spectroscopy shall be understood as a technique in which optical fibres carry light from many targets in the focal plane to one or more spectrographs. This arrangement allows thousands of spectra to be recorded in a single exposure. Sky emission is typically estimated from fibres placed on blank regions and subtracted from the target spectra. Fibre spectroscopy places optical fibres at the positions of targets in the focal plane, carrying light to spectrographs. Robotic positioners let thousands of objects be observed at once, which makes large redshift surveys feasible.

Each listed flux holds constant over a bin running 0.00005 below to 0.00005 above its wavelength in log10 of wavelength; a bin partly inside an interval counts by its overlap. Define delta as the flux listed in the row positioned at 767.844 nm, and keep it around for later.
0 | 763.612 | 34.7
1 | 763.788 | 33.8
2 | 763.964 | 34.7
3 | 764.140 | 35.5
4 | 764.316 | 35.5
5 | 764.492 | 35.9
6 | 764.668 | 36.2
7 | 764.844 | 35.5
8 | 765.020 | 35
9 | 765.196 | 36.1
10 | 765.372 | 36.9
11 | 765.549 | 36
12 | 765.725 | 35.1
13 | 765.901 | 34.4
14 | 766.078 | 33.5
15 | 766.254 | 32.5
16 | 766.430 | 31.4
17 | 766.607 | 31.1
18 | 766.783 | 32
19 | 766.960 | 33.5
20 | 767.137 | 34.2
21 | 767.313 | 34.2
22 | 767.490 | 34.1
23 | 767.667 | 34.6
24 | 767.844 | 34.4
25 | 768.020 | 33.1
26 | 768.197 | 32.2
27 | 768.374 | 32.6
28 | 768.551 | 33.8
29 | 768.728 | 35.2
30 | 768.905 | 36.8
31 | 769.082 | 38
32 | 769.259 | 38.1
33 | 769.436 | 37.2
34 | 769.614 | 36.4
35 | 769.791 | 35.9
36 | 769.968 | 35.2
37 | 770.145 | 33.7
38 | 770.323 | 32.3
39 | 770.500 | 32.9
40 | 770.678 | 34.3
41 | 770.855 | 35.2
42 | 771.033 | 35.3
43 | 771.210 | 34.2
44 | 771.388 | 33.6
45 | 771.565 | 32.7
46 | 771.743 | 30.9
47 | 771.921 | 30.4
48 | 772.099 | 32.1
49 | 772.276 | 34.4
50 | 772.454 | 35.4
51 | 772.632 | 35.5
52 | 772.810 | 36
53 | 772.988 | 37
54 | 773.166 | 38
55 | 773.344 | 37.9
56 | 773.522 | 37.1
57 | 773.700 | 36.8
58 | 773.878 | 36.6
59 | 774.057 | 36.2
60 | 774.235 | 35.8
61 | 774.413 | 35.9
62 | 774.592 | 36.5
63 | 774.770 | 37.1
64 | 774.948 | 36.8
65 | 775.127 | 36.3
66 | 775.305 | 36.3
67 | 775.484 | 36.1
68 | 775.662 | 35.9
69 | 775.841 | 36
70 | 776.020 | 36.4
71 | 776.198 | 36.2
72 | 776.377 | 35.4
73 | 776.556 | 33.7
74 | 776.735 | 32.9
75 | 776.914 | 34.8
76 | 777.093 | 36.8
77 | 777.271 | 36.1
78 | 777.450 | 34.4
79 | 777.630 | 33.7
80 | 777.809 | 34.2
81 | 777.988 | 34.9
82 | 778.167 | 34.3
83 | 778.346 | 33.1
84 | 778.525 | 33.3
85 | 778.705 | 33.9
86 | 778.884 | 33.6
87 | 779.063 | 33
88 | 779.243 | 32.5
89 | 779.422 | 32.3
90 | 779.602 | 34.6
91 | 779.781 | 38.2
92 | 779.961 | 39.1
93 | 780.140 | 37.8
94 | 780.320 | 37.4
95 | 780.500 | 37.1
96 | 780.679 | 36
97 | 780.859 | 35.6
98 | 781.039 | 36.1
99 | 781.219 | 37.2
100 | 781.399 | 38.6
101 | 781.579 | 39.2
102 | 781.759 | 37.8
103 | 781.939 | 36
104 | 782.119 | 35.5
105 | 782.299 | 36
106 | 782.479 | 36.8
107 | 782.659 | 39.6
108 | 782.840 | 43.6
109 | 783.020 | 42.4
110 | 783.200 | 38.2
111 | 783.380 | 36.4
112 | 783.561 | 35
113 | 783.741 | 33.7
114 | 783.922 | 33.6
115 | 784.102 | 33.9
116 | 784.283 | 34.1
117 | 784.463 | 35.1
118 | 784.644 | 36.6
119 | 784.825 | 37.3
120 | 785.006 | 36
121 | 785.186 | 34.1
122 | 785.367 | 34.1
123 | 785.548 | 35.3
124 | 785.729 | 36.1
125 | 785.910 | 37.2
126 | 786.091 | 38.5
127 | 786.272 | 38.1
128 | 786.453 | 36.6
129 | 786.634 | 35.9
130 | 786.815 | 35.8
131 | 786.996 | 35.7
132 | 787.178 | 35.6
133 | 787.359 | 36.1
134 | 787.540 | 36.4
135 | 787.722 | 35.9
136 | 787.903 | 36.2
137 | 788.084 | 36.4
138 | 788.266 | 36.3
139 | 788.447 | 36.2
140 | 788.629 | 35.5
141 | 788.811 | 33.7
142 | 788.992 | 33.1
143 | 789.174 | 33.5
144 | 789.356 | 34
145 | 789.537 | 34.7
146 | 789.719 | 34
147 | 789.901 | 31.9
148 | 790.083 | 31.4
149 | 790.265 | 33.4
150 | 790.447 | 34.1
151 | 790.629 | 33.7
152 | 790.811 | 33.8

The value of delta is 34.4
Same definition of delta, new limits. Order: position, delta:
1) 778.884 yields 33.6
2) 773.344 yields 37.9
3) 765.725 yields 35.1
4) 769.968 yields 35.2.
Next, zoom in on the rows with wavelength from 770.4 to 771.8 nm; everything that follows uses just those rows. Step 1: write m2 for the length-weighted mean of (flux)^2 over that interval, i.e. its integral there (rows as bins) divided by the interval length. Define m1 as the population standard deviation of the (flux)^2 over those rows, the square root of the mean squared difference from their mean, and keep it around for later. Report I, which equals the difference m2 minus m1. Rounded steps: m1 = 91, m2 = 1137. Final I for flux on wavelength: 1046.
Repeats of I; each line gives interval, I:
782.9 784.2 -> 1105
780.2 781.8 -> 1301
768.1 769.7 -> 1120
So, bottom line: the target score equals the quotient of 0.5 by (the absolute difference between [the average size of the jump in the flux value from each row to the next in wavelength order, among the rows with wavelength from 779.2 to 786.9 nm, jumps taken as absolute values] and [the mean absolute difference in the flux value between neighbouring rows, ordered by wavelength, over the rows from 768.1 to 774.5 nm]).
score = 1.4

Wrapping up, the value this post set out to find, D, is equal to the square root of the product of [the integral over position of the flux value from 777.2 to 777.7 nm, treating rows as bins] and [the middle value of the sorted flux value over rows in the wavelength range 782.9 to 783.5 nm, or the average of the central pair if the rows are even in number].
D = 25.7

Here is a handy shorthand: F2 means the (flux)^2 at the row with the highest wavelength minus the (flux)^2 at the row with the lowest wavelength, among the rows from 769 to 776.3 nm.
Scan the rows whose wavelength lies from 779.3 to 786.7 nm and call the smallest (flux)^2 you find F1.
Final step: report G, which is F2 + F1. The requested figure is 910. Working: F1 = 1043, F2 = -134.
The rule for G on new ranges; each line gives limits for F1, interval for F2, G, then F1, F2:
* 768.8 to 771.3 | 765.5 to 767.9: 931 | 1043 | -113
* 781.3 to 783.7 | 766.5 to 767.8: 1455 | 1225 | 230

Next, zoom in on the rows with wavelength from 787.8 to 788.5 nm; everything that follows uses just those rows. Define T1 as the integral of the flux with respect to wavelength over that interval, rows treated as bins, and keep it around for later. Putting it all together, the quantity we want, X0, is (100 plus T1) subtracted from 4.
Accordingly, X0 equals -121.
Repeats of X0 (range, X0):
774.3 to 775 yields -122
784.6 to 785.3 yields -121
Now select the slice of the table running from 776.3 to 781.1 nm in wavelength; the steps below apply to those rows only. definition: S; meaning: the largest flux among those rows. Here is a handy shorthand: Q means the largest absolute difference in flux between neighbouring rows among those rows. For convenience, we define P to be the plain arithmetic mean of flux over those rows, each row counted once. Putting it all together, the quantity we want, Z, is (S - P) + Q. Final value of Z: 7.7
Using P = 35.0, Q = 3.6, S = 39.1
